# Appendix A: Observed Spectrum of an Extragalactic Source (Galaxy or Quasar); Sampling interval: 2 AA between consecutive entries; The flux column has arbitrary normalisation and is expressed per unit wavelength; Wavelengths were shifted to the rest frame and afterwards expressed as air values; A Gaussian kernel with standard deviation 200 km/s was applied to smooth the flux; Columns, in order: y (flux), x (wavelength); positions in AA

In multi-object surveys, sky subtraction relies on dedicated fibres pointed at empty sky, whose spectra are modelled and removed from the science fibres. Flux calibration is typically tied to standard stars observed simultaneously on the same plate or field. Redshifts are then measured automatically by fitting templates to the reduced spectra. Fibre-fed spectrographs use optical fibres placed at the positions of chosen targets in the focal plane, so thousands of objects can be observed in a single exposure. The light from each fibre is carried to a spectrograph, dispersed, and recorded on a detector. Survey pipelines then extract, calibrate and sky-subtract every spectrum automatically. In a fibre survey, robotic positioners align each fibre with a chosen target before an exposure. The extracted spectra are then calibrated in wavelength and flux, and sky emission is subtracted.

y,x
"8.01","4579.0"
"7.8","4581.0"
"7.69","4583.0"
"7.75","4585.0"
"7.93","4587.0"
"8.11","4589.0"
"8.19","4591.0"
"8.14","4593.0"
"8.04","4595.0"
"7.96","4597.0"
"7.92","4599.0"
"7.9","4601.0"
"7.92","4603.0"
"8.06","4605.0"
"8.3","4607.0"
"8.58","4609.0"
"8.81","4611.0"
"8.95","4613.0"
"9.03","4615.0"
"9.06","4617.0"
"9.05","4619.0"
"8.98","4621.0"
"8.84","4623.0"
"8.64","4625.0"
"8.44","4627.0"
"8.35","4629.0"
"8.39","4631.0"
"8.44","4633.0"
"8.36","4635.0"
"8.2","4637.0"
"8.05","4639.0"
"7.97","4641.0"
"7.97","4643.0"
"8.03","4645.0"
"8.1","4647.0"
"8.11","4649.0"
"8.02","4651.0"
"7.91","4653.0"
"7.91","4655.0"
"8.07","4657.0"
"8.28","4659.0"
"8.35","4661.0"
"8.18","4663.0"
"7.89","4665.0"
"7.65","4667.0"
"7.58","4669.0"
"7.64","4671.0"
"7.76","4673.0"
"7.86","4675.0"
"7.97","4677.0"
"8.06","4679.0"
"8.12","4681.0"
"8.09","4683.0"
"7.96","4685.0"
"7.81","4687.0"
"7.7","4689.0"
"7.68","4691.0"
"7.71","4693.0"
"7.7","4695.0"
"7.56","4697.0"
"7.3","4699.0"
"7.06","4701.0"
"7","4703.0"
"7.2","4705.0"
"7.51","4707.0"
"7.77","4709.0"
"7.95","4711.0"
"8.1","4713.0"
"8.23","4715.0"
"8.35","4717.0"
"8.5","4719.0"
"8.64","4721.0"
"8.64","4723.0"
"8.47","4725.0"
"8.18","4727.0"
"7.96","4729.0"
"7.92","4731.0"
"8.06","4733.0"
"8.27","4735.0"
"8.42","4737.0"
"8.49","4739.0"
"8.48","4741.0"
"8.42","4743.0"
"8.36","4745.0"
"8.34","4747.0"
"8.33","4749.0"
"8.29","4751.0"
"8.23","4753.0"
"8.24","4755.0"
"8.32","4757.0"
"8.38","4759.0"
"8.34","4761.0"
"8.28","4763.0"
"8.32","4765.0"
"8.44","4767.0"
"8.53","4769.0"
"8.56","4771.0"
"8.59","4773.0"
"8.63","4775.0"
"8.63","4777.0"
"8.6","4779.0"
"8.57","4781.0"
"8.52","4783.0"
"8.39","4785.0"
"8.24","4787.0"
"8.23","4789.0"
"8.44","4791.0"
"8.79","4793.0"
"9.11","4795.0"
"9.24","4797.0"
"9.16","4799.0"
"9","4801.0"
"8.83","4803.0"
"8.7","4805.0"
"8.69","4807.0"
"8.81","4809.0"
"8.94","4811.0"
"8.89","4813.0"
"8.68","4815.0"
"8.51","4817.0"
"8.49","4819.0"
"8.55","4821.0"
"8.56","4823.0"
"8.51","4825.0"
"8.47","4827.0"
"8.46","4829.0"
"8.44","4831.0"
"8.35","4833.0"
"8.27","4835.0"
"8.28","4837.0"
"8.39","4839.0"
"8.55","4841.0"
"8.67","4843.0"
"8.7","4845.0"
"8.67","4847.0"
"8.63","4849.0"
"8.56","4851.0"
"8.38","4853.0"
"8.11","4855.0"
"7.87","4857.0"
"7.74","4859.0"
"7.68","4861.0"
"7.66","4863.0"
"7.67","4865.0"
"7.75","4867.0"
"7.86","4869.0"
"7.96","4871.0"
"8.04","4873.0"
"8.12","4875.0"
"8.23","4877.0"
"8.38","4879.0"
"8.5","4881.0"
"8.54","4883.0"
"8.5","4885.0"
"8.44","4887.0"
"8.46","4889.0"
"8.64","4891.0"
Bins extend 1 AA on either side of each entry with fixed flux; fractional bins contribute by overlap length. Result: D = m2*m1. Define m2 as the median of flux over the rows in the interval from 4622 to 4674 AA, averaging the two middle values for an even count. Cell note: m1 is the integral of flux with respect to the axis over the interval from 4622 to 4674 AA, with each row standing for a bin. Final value 3414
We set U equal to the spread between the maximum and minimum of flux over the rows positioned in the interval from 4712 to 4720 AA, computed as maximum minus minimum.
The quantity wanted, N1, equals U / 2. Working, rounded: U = 0.40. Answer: 0.20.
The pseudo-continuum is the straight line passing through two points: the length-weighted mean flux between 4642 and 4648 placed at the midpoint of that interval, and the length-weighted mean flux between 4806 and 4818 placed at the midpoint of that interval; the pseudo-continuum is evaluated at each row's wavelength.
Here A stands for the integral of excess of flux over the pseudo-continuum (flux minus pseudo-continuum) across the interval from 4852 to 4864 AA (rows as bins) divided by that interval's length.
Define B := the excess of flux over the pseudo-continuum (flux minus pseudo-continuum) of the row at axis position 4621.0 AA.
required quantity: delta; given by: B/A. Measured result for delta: -1.0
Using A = -1.0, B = 1.1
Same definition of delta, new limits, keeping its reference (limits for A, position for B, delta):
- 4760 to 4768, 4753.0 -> 1.3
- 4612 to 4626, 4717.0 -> 0.0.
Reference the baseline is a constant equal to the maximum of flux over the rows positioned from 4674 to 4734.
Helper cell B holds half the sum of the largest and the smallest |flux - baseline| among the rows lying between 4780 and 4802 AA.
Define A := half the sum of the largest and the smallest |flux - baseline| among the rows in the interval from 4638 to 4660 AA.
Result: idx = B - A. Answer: -0.2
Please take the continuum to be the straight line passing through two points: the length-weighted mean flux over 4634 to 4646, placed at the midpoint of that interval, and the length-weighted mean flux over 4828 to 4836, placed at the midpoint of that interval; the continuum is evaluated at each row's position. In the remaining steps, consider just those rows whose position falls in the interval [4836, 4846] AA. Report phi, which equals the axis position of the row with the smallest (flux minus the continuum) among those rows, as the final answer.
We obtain 4837.0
